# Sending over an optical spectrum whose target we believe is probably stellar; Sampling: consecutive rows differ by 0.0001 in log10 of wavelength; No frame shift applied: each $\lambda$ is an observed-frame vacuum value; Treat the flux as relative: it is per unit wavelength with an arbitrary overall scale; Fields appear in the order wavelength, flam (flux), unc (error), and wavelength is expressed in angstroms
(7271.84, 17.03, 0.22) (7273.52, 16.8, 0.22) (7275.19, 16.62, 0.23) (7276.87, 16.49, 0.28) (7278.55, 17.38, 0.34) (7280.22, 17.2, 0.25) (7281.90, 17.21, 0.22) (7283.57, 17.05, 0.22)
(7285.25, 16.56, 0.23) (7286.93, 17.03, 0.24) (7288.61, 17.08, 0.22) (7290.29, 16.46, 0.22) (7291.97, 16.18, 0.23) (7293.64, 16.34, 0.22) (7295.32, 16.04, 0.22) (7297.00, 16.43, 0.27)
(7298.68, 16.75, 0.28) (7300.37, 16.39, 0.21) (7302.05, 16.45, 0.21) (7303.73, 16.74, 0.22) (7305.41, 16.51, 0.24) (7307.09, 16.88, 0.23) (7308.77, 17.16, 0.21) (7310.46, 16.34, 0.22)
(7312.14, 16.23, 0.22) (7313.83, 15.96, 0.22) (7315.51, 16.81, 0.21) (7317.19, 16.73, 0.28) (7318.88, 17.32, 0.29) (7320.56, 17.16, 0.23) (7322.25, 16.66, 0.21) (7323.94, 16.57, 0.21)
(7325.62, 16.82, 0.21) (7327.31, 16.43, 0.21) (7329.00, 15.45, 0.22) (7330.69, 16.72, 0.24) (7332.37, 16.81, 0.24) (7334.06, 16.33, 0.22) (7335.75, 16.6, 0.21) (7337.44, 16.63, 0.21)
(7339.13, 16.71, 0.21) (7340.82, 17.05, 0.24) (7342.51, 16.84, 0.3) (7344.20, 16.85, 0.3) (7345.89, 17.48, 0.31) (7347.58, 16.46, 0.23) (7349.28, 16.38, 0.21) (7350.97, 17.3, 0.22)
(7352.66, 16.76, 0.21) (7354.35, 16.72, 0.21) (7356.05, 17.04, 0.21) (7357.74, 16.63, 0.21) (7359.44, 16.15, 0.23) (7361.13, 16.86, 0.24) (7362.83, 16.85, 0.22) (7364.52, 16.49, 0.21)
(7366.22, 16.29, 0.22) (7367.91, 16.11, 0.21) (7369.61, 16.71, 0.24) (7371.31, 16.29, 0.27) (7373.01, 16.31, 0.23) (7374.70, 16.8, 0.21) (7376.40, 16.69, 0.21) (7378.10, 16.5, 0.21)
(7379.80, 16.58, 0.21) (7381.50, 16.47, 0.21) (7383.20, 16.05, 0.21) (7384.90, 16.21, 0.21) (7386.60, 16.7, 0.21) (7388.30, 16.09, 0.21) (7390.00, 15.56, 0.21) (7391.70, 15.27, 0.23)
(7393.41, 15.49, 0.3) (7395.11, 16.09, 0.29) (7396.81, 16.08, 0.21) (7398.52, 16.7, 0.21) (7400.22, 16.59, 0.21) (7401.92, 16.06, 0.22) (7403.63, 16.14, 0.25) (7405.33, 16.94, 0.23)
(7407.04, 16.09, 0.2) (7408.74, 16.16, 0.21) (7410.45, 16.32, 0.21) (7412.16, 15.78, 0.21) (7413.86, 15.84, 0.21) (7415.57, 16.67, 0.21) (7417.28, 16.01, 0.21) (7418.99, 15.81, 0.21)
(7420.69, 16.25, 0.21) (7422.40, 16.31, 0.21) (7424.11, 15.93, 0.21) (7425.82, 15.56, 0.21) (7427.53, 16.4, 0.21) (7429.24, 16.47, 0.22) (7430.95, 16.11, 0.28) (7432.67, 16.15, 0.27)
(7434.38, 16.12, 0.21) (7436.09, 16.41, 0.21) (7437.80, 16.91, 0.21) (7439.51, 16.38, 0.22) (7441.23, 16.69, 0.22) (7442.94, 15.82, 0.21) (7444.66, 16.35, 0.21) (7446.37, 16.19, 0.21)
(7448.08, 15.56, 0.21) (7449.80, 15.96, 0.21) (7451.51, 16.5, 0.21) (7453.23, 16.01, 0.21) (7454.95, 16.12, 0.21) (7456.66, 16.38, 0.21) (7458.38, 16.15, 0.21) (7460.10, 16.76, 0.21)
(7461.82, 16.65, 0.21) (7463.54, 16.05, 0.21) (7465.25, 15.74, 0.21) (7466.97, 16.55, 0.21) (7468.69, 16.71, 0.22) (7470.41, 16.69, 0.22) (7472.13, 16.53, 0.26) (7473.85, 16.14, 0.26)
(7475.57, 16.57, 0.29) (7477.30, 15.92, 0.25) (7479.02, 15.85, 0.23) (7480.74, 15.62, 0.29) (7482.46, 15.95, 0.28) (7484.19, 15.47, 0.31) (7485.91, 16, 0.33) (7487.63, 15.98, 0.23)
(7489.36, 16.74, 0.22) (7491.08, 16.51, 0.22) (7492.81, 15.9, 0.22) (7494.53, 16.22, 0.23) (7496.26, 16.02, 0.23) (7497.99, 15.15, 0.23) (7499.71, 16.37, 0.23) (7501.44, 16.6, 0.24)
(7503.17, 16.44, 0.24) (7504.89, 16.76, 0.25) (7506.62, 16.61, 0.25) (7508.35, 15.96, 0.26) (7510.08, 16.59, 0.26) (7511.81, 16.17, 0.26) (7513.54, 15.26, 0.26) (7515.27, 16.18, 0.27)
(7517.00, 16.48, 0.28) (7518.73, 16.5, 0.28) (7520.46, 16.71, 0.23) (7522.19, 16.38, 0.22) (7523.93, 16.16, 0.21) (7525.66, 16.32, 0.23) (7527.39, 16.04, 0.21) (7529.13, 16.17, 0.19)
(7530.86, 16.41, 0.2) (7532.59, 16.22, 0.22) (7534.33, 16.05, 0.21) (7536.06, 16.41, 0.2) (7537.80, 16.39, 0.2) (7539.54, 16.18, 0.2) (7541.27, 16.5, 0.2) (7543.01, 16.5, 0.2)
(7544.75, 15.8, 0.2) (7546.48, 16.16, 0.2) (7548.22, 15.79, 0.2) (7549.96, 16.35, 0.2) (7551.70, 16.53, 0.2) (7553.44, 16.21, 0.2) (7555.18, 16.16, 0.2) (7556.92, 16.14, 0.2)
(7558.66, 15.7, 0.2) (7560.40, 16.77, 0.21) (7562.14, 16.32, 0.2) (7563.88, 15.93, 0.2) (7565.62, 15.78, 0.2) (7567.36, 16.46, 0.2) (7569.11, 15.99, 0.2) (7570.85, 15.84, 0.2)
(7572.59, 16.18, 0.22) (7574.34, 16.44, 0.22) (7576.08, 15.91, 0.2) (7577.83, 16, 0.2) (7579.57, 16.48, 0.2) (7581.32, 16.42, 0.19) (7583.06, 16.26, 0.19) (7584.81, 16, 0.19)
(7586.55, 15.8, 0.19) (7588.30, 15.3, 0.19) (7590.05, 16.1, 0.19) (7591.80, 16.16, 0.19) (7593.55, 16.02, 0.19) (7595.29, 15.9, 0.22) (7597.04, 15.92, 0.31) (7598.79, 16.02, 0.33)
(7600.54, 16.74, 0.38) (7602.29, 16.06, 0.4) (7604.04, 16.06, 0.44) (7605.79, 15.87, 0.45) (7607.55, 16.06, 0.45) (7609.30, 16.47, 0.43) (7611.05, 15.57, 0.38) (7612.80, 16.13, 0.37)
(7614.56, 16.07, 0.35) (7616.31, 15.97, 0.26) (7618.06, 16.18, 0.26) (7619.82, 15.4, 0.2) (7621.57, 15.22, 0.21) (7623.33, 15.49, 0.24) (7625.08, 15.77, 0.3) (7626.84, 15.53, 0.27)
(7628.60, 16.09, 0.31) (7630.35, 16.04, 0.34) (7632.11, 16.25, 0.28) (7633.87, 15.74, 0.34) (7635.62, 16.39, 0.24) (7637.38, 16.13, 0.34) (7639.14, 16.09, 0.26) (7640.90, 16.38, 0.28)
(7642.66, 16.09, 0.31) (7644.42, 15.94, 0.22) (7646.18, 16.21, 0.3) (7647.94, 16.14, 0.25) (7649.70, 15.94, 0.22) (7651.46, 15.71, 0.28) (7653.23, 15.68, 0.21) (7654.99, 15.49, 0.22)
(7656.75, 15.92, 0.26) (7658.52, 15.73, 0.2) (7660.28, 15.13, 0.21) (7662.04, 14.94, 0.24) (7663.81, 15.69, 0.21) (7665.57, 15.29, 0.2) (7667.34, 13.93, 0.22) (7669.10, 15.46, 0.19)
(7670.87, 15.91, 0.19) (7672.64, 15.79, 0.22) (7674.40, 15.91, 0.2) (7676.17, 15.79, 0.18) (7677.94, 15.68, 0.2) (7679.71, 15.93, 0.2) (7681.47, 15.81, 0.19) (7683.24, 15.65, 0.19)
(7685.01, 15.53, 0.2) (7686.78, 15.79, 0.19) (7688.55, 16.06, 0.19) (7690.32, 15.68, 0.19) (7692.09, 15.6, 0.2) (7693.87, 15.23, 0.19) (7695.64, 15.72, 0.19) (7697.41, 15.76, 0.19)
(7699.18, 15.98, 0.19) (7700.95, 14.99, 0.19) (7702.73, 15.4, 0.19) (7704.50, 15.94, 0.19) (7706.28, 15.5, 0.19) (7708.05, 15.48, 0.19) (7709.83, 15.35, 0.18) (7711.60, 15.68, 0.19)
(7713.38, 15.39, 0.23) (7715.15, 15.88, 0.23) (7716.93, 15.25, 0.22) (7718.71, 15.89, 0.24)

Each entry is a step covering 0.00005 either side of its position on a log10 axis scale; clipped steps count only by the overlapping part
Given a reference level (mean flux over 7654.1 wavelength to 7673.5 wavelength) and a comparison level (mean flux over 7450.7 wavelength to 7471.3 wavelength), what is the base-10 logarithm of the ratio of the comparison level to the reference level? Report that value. 0.0265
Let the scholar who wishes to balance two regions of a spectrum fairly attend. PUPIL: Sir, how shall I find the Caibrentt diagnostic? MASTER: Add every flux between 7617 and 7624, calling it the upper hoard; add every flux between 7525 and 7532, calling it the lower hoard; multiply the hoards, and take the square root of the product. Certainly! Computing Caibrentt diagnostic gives 63.6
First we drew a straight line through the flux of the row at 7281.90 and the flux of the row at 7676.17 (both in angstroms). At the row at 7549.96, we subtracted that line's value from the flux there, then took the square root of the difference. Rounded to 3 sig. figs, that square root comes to 0.325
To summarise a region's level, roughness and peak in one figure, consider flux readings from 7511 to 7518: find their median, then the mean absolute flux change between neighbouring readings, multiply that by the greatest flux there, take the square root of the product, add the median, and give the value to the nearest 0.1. 19.6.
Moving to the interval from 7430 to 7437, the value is 17.5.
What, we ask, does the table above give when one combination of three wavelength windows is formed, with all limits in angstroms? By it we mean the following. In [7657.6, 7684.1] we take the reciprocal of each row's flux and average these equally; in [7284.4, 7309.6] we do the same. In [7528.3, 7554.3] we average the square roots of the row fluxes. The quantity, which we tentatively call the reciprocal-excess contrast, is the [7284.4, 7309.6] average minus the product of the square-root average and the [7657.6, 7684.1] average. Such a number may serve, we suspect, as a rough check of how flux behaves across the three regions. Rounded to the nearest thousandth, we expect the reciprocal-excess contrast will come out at -0.200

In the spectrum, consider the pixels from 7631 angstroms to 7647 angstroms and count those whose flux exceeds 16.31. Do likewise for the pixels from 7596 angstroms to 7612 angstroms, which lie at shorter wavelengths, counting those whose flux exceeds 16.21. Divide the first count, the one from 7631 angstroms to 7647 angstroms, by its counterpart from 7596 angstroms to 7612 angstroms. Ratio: 1.0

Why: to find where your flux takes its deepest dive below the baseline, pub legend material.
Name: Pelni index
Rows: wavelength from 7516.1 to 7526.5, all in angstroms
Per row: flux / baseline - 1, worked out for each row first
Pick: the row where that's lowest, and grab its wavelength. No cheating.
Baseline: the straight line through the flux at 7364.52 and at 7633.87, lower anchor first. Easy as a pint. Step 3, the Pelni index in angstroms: 7523.93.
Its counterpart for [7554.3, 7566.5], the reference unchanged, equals 7558.66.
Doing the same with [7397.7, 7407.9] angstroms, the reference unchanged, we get 7401.92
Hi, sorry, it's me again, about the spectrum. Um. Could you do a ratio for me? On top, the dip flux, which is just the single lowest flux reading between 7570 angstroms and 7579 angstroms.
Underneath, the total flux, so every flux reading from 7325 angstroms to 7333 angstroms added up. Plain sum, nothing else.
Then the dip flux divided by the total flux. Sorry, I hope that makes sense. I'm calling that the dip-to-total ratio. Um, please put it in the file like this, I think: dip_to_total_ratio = 0.193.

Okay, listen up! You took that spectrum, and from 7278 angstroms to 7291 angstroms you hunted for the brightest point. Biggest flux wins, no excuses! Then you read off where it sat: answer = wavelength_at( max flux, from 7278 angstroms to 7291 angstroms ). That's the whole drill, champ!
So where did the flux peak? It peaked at 7278.55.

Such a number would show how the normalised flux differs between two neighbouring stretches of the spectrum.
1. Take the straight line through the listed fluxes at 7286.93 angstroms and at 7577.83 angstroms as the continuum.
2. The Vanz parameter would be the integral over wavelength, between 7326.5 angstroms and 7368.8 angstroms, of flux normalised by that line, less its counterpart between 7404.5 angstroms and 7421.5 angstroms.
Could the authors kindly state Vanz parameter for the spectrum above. 25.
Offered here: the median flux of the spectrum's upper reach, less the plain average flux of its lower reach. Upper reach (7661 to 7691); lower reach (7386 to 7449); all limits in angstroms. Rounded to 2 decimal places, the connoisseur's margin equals -0.47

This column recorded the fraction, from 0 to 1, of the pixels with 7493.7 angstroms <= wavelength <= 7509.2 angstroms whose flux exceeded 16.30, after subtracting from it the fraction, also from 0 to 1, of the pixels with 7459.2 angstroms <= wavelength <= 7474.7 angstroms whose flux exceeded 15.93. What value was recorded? -0.33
